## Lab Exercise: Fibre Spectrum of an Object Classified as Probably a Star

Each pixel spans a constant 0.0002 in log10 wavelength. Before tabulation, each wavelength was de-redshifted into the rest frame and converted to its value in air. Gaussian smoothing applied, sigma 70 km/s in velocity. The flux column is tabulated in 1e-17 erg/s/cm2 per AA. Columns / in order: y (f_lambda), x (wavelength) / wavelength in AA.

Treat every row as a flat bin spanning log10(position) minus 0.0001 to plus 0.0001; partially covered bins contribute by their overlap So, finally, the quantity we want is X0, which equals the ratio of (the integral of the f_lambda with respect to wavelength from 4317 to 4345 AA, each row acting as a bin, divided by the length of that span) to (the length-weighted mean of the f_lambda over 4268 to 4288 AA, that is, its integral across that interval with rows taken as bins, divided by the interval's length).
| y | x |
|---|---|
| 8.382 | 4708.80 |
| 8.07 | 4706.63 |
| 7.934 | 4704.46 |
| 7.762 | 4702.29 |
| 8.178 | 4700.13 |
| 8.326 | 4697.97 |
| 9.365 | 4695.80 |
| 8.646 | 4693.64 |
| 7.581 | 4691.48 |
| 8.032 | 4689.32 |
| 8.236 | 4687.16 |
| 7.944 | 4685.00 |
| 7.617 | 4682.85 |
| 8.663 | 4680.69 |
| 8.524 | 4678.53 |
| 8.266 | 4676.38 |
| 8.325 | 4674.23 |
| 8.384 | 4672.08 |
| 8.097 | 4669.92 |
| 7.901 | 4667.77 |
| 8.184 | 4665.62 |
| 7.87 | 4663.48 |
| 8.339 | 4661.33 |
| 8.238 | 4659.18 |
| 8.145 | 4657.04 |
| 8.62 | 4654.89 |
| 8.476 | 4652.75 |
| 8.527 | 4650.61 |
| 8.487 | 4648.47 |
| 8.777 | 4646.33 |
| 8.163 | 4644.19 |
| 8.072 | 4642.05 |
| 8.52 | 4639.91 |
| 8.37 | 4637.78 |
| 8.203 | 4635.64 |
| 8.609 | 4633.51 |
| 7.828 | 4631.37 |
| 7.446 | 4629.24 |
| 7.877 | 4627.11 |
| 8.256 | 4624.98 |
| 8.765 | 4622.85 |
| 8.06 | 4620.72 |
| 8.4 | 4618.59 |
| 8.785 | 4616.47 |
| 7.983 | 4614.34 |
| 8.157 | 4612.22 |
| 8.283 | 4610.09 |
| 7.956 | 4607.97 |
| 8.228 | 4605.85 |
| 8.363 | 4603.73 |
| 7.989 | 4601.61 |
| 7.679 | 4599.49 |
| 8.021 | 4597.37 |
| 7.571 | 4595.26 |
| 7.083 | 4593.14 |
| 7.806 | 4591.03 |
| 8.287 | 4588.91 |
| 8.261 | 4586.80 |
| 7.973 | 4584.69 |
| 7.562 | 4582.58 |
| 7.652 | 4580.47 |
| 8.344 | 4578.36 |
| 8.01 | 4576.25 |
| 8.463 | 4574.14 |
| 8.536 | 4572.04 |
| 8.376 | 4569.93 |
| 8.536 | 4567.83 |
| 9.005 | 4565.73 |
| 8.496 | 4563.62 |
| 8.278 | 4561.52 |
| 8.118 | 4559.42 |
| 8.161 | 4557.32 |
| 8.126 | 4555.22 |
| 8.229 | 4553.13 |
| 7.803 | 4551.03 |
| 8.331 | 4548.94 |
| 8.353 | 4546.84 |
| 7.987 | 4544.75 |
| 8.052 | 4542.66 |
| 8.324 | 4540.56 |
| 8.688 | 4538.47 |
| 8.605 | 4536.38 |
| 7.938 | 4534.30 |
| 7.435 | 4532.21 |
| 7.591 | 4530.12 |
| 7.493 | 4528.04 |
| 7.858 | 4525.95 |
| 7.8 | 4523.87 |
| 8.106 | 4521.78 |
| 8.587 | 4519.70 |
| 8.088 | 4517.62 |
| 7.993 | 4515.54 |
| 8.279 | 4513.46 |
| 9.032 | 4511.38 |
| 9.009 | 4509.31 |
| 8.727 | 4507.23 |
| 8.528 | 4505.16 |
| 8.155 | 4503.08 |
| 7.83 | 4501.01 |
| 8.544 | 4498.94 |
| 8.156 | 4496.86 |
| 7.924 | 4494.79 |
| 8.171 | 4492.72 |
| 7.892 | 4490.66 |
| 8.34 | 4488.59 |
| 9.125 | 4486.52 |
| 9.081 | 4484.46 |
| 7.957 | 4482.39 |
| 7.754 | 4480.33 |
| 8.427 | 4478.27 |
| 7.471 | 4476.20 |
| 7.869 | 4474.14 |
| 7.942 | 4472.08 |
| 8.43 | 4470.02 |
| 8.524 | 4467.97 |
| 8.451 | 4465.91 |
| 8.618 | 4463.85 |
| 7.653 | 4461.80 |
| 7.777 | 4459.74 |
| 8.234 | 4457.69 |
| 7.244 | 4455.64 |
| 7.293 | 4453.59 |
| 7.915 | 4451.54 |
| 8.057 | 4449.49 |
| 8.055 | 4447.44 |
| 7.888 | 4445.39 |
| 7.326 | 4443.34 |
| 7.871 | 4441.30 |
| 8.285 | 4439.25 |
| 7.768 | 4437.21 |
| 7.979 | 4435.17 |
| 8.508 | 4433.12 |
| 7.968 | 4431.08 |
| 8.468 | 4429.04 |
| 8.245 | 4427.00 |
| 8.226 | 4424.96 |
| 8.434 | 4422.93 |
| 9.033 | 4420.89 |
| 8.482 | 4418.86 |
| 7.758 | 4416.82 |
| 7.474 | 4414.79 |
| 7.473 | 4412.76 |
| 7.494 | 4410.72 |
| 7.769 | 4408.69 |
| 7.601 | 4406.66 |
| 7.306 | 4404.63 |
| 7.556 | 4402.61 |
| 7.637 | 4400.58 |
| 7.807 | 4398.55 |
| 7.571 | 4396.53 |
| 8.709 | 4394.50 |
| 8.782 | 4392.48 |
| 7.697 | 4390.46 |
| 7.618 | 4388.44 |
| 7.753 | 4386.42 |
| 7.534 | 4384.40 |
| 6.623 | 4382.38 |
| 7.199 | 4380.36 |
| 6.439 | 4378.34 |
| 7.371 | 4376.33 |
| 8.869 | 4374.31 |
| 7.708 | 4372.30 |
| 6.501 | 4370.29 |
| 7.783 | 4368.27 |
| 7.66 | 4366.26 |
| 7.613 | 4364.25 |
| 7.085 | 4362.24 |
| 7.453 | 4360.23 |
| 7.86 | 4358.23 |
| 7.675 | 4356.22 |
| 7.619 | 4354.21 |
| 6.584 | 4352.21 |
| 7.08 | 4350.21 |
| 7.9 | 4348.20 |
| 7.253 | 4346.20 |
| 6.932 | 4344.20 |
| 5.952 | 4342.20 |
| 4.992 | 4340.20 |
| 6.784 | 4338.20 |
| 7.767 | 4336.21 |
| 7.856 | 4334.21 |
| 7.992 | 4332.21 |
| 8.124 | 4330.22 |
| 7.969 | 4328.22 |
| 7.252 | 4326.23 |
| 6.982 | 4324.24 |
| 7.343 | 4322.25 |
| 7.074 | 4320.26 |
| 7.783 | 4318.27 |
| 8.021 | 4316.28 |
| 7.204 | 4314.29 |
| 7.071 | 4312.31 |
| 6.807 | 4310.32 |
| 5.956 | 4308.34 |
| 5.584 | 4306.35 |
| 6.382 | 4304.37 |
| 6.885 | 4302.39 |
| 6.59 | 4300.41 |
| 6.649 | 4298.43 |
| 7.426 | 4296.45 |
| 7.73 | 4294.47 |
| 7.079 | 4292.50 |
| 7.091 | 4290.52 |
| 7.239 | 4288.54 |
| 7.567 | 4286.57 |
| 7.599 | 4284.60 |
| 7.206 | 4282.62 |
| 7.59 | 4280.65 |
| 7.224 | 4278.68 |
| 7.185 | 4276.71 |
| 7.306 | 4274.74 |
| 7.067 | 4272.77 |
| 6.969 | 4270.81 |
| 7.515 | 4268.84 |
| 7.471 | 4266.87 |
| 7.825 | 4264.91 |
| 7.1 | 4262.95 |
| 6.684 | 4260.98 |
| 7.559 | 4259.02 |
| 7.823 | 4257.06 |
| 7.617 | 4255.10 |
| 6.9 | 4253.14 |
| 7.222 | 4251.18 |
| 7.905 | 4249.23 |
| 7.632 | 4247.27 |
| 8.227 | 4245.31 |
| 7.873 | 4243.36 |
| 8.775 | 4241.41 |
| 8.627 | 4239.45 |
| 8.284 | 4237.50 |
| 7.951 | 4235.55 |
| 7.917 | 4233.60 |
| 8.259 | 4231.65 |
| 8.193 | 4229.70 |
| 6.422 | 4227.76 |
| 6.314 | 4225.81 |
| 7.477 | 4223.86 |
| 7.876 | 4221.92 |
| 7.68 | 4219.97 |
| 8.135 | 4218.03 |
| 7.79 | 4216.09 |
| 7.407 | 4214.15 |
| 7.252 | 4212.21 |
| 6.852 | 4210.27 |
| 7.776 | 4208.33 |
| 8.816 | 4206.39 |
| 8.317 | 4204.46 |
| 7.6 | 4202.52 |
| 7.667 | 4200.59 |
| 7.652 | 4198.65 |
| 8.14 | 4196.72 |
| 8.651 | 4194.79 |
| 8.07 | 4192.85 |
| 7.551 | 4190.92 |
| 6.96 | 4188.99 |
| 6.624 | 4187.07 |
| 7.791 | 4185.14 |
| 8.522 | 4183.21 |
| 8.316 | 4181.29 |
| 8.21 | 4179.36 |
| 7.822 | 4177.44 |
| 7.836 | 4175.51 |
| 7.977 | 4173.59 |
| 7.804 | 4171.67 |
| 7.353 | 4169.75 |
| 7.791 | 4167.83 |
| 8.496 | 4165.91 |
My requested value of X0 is 0.98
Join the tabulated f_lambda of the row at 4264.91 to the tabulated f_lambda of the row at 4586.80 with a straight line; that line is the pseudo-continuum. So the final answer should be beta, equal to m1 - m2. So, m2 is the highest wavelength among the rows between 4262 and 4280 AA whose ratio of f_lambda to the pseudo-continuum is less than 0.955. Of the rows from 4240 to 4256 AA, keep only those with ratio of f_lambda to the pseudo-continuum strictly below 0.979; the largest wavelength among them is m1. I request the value -23.6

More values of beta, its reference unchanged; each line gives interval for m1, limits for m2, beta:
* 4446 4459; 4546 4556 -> -95.4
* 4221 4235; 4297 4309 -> -80.6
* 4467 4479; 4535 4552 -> -74.8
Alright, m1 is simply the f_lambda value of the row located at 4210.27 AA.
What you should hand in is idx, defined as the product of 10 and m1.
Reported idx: 69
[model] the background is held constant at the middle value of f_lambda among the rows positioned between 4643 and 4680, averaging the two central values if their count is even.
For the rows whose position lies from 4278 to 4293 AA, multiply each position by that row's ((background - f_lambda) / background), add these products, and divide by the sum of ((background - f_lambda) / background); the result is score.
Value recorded 4286.0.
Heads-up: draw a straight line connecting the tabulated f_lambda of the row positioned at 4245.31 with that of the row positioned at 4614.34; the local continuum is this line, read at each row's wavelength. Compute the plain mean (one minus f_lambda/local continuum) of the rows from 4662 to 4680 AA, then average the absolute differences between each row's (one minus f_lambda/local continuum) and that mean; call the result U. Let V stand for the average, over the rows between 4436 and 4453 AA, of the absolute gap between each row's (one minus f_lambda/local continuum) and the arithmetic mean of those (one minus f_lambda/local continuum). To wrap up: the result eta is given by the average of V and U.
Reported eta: 0.023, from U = 0.023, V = 0.023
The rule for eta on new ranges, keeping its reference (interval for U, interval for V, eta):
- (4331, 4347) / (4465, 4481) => 0.069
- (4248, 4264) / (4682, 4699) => 0.050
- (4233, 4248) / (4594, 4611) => 0.033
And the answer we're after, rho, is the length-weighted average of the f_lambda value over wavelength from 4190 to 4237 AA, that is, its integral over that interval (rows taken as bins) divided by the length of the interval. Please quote 7.7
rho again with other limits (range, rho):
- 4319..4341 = 7.3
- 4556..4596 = 8.1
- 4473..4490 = 8.2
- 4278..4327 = 7.1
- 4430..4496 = 8.1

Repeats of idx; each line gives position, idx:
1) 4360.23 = 75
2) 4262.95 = 71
